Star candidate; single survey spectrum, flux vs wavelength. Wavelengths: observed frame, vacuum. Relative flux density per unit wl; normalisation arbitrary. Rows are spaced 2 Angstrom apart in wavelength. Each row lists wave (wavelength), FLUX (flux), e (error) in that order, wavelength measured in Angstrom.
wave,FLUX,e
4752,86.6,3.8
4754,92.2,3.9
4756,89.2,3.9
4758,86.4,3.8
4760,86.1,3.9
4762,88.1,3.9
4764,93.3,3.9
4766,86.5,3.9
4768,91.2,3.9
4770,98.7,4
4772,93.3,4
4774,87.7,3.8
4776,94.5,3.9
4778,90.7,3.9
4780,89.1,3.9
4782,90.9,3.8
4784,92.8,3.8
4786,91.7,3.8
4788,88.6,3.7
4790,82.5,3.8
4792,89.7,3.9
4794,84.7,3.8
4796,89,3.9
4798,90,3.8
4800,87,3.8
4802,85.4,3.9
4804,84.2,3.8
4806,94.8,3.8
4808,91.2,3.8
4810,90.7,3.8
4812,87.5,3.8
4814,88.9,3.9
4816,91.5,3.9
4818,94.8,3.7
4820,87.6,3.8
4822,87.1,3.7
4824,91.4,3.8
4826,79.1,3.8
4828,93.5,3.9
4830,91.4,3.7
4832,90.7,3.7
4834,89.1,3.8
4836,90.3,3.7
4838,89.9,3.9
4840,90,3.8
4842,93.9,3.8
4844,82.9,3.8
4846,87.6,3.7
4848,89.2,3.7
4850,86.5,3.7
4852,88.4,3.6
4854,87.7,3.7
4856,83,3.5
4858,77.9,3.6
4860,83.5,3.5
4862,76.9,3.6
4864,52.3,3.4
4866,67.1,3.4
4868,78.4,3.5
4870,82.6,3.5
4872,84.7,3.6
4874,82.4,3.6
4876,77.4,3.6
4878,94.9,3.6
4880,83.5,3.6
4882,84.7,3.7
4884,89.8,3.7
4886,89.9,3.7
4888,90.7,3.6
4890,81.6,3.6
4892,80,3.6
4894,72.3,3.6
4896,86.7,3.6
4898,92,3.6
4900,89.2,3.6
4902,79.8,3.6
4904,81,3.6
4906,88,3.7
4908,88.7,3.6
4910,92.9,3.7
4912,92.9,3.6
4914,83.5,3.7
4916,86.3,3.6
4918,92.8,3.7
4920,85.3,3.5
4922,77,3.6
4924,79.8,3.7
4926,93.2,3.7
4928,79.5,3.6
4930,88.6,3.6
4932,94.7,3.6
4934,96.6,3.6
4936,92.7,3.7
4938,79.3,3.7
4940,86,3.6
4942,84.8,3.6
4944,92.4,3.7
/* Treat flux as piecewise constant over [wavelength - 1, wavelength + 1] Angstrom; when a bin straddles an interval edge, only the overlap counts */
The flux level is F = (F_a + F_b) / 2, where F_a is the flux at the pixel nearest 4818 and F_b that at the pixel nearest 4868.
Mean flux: 86.6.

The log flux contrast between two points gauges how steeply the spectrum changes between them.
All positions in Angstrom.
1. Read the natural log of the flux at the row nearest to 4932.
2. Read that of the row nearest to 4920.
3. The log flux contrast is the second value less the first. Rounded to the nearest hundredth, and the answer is -0.10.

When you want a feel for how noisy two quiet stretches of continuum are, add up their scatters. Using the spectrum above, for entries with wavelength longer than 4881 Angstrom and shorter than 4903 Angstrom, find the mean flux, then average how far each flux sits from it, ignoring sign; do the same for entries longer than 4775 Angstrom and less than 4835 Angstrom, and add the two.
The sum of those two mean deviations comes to 7.7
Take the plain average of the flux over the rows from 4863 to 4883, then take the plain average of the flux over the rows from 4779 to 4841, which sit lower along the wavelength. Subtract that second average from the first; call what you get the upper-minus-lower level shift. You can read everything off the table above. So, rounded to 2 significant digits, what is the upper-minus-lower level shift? -10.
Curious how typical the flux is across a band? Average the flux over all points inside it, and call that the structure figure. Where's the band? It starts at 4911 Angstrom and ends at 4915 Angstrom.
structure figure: 88.2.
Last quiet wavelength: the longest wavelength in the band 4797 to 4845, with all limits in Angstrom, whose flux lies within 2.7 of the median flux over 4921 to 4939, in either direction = 4840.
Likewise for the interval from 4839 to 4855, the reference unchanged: 4854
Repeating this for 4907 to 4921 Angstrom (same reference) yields 4916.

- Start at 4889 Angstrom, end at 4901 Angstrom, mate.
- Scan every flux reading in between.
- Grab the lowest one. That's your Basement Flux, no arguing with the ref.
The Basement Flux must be 72.3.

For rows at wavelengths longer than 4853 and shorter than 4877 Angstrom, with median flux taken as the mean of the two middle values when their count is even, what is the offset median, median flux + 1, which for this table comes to 81.4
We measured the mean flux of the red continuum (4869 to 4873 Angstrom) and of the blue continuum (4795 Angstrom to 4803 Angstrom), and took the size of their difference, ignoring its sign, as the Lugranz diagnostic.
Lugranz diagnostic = 4.2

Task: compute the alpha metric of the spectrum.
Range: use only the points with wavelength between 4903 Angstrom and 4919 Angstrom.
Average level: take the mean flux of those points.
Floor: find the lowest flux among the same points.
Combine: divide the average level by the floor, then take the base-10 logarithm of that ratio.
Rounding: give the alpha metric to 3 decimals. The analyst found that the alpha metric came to 0.037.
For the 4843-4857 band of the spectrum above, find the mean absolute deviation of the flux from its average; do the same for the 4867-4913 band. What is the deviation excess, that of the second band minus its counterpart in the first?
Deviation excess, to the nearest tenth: 2.9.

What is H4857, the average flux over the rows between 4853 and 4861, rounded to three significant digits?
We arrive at 83.0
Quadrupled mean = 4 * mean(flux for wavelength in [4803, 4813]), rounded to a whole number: 359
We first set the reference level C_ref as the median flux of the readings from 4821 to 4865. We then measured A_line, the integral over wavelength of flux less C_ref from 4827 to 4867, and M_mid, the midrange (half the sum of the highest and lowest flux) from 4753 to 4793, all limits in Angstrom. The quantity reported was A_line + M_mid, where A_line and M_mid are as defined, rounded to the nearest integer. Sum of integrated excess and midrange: -48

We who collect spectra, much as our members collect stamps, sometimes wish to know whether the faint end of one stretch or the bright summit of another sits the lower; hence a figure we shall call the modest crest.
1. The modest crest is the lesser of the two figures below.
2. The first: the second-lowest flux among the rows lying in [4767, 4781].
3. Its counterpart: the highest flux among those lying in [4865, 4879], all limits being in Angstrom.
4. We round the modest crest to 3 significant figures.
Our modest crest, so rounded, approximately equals 89.1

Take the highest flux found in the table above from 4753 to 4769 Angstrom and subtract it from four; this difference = -89.3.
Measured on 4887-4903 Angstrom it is -88.0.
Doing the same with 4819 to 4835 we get -89.5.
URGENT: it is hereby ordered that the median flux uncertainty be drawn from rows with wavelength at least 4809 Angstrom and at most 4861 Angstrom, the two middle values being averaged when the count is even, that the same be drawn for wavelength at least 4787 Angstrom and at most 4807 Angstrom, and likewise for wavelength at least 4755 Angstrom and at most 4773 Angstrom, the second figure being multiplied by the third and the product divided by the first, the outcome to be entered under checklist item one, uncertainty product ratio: 3.95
